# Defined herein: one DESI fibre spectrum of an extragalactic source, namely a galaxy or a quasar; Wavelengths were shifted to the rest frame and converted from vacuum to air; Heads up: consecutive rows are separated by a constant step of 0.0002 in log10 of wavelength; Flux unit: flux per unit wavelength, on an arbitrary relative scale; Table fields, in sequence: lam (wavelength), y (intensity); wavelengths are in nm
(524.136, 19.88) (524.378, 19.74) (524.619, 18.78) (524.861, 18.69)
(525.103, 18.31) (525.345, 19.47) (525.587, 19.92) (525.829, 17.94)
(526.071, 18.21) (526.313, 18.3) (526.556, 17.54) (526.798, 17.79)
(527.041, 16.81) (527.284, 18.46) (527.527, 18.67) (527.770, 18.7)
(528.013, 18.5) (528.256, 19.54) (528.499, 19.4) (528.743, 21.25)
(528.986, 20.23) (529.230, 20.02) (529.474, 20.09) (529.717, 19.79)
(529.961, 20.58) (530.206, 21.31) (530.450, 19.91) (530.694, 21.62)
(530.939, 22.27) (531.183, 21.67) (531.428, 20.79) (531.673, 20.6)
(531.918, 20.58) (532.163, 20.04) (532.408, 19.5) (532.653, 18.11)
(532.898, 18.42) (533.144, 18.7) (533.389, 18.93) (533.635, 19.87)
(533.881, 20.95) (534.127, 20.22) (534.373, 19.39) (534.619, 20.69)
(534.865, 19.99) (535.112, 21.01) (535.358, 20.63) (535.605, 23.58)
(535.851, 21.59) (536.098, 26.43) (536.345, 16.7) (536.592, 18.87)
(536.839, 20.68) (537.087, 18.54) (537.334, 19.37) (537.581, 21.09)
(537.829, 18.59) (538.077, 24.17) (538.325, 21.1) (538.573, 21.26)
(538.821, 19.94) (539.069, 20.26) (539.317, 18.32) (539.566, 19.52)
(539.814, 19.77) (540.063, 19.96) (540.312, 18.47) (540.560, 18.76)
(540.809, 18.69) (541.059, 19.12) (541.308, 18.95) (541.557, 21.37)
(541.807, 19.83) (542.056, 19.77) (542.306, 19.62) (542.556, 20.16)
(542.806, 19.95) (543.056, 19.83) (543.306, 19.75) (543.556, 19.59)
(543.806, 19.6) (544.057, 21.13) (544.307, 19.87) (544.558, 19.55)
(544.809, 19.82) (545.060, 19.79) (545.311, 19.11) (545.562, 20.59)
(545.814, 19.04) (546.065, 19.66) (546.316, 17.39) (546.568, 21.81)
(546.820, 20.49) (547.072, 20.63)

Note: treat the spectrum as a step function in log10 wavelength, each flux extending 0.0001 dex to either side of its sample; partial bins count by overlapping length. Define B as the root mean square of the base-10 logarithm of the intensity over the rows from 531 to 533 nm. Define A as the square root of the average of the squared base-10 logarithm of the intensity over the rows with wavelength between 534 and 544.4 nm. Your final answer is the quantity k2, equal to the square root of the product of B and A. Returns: 1.302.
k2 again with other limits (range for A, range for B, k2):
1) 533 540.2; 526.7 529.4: 1.293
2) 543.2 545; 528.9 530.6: 1.303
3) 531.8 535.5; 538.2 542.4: 1.295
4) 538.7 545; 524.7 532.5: 1.292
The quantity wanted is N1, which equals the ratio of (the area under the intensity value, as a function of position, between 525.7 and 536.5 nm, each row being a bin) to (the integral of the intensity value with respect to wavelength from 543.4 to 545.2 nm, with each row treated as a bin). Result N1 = 6.0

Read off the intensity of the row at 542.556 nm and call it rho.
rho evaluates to 20.16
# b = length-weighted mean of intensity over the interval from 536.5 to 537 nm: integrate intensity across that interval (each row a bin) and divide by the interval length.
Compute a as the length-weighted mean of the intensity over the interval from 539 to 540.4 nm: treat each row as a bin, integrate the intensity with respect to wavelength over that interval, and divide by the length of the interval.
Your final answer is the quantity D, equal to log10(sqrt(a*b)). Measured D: 1.29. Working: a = 19.4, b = 19.7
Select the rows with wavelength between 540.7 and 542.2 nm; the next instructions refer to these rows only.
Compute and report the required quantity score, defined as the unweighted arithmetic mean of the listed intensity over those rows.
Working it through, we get 19.6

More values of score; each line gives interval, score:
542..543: 19.9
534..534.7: 20.1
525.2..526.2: 18.9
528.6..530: 20.3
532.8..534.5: 19.5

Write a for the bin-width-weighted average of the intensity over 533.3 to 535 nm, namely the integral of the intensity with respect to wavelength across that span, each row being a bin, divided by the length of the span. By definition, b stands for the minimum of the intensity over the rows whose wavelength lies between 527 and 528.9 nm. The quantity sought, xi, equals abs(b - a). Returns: 3.2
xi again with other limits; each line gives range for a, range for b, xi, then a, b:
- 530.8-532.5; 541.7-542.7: 1.2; 20.8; 19.62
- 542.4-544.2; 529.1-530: 0.2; 20.0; 19.79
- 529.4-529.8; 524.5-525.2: 1.7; 20.0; 18.31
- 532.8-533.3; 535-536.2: 2.0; 18.6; 20.63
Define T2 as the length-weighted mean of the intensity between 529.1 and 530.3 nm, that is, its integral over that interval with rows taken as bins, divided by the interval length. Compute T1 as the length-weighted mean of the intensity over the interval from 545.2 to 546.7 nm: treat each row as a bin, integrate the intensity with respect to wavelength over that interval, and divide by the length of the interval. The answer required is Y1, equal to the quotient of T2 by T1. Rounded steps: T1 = 19.6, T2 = 20.3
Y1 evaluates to 1.04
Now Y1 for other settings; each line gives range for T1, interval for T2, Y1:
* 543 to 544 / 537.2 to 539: 1.05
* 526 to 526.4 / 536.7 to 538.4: 1.12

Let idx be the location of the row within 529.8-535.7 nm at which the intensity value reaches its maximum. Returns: 535.605 nm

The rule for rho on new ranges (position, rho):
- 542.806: 19.95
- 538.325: 21.1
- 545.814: 19.04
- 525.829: 17.94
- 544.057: 21.13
